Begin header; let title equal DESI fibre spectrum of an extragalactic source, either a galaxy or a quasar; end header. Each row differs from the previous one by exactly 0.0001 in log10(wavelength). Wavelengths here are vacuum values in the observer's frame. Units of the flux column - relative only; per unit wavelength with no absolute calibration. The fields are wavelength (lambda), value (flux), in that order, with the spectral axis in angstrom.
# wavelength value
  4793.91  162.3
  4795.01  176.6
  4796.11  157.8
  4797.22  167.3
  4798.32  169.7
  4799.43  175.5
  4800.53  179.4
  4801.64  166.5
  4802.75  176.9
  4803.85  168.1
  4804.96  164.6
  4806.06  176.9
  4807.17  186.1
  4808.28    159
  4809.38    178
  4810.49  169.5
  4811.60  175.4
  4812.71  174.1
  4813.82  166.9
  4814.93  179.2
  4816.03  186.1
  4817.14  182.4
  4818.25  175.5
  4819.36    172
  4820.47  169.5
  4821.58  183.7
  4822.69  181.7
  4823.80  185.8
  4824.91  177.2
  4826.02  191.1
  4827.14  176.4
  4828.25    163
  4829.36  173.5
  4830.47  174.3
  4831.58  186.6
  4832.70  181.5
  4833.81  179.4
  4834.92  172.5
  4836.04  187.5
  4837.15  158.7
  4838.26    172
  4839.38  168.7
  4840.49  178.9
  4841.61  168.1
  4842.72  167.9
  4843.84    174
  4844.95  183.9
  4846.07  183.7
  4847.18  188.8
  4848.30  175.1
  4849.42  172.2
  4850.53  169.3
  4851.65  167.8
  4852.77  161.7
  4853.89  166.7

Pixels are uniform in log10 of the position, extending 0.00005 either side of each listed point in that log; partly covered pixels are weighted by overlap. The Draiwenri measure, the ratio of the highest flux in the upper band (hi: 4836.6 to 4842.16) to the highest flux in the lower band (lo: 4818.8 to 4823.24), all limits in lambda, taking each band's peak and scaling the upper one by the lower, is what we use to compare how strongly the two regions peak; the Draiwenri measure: 0.974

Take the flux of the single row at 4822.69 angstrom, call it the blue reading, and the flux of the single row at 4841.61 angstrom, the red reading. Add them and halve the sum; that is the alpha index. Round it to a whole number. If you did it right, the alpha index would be 175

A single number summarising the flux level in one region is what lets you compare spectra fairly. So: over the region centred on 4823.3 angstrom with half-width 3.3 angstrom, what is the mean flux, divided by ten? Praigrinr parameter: 18.1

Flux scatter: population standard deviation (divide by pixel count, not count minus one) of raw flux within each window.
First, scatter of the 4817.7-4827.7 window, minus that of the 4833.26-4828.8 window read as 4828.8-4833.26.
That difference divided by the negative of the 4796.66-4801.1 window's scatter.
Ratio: -0.24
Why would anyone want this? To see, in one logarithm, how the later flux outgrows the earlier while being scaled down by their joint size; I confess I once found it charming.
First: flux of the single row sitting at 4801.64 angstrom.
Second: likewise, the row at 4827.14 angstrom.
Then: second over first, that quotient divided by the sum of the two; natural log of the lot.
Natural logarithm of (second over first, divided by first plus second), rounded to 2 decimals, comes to -5.78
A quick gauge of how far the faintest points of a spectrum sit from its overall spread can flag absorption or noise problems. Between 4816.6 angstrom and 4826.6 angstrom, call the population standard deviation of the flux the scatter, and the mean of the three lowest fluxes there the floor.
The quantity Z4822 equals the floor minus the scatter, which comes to 166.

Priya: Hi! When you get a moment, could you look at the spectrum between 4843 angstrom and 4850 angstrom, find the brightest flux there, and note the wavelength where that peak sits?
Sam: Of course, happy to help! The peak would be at 4847.18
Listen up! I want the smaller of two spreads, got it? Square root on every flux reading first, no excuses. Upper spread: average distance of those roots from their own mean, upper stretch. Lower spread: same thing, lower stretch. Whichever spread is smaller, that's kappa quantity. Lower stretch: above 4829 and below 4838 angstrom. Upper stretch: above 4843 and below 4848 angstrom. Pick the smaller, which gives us 0.160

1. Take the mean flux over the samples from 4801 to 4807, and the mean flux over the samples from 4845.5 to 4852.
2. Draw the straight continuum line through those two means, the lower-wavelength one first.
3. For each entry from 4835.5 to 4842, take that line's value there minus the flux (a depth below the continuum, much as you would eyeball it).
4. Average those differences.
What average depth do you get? 3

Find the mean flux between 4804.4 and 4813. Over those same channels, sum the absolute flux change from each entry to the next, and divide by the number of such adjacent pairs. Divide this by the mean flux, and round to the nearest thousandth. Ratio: 0.069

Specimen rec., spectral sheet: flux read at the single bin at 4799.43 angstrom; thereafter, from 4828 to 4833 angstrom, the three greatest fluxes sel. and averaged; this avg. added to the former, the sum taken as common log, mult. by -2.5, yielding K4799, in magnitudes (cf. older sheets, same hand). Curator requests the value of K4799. -6.38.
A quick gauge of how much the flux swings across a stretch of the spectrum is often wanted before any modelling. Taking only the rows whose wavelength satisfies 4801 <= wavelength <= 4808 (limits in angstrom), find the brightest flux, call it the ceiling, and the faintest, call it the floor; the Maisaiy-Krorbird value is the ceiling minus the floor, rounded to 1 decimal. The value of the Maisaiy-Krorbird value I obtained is 21.5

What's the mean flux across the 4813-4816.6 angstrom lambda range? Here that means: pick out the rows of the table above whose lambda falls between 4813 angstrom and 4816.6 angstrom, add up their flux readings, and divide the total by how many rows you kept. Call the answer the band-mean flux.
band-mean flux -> 177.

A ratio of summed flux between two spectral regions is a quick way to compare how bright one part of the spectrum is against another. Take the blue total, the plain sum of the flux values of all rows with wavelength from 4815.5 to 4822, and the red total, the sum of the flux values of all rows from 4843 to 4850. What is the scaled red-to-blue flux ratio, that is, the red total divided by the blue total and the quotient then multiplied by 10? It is 10.1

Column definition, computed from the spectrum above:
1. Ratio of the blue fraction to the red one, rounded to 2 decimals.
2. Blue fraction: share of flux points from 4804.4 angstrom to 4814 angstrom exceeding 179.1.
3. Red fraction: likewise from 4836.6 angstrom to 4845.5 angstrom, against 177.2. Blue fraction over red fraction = 0.44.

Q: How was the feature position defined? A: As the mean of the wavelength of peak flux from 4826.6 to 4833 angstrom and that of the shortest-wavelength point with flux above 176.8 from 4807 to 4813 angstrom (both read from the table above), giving 4819.4 angstrom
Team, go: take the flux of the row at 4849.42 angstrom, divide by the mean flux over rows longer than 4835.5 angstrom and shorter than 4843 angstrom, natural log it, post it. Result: 0.00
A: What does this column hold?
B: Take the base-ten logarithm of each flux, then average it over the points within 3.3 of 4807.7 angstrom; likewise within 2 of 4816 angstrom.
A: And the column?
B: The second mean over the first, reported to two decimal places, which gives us 1.01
